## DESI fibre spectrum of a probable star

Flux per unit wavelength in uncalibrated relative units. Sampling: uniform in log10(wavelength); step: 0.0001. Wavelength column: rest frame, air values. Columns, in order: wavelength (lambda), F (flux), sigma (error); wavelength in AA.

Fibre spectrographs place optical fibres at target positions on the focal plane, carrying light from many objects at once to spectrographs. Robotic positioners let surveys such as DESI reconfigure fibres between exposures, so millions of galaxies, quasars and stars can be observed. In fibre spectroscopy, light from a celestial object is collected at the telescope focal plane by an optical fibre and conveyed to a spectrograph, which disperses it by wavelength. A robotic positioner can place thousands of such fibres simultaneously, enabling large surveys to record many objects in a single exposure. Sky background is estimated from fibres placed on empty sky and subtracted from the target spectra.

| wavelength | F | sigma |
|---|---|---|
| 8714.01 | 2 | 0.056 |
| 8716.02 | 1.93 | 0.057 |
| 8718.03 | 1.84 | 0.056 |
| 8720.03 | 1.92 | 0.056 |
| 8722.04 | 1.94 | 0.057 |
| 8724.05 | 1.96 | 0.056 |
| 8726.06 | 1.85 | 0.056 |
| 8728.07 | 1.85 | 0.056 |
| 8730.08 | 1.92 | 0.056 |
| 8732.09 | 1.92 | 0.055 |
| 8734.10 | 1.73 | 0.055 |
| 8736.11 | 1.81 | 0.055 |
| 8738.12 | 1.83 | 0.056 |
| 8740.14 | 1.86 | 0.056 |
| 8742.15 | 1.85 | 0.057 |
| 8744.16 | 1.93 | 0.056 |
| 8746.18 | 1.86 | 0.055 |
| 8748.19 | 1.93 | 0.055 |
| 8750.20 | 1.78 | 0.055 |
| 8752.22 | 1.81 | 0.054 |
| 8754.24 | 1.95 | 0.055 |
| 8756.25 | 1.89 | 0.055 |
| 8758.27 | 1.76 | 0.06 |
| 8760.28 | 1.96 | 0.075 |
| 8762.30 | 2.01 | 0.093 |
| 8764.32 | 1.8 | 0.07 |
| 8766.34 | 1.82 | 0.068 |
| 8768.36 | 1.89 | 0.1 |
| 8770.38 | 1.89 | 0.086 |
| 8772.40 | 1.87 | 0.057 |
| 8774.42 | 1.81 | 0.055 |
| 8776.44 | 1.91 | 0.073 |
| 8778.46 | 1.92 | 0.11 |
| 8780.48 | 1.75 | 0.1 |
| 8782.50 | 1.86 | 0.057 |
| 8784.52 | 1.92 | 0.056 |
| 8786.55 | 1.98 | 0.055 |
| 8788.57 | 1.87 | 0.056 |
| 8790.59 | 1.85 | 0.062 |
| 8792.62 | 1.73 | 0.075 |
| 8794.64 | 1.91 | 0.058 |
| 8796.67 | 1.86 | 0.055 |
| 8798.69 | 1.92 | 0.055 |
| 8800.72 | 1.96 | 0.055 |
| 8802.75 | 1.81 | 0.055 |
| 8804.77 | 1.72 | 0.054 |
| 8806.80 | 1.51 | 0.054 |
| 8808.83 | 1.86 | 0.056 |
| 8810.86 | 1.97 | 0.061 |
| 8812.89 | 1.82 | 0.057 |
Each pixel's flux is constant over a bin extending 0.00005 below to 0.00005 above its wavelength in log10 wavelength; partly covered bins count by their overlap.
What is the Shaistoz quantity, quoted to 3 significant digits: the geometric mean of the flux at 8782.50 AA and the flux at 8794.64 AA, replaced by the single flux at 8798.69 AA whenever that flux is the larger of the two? 1.92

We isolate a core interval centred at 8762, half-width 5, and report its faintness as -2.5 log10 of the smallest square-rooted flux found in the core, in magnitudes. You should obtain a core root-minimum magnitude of -0.307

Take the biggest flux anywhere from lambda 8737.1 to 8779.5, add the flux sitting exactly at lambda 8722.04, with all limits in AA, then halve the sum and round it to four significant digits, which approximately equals 1.975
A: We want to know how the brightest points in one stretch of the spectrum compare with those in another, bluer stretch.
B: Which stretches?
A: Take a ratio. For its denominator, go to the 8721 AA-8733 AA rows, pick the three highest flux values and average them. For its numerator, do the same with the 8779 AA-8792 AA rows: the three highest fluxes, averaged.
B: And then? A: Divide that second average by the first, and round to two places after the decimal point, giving 0.99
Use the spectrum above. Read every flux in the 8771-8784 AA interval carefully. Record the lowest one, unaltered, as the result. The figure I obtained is 1.75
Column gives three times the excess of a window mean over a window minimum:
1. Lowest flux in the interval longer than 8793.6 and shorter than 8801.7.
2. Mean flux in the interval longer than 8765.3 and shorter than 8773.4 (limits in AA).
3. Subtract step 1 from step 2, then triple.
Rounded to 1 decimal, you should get 0.0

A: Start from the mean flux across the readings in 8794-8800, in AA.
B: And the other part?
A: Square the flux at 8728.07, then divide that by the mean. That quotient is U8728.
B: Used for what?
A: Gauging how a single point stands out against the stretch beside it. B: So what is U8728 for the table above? 1.80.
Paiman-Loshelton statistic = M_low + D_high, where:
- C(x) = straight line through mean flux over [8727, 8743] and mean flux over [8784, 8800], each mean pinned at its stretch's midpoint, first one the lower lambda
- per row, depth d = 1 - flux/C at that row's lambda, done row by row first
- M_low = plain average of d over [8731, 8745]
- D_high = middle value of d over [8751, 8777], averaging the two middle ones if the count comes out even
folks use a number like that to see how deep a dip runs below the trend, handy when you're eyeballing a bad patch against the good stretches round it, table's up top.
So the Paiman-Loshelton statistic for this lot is -0.0116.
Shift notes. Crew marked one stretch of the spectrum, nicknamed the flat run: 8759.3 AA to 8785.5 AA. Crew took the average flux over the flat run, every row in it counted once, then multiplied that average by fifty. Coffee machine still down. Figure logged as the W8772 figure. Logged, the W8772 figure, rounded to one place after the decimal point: 93.9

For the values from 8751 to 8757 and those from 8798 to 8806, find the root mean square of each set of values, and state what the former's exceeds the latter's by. 0.029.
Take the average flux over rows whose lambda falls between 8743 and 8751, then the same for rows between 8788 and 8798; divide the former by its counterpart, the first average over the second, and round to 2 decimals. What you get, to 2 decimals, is 1.02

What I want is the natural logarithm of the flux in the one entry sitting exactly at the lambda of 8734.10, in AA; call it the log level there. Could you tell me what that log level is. 0.55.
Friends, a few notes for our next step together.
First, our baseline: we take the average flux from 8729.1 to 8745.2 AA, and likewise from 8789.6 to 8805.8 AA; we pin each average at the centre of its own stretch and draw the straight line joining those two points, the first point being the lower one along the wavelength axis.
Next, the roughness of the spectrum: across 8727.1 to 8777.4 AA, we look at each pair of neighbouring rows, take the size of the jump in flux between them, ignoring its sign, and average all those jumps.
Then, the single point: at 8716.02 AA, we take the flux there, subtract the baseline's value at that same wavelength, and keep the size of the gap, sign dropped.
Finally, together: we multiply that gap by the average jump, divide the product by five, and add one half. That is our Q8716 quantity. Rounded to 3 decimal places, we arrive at 0.501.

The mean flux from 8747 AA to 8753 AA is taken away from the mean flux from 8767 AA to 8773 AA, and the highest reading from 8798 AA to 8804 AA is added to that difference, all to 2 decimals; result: 2.00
